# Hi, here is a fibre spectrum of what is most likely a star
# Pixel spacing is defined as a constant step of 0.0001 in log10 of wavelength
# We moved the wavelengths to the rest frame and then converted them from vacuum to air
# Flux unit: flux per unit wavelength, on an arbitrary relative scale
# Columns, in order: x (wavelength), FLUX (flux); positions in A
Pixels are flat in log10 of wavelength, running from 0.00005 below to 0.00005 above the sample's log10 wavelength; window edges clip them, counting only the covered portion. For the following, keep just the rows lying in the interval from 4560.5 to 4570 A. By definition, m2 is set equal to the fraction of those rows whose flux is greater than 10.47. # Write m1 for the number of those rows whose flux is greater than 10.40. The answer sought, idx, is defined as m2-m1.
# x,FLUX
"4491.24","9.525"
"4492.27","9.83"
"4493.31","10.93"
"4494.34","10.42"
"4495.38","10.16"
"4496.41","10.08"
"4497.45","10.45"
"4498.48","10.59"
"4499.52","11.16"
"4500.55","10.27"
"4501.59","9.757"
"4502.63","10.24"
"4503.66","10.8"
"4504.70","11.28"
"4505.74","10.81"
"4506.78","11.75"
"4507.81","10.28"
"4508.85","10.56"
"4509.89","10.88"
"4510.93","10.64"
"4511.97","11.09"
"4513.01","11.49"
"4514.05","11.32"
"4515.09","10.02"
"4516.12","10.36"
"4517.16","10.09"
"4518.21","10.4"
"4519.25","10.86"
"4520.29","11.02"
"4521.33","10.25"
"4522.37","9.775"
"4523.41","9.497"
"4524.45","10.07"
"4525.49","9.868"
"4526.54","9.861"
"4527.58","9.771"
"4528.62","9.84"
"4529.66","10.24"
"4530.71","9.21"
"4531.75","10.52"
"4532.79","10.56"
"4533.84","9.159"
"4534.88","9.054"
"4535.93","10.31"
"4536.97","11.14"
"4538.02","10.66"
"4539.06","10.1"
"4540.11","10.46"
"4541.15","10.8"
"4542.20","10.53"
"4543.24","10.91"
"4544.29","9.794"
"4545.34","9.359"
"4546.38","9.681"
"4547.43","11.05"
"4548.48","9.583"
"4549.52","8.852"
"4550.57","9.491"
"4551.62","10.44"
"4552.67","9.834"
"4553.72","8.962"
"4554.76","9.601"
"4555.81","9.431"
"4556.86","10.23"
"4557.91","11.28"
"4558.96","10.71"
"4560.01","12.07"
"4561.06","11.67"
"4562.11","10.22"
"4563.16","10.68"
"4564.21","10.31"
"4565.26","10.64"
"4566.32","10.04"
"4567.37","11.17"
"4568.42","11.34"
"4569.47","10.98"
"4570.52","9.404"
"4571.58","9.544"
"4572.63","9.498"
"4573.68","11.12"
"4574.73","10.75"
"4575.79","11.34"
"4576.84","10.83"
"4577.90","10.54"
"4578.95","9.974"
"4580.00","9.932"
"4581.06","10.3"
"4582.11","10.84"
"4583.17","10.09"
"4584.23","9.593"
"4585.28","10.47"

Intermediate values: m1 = 6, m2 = 0.67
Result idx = -5.33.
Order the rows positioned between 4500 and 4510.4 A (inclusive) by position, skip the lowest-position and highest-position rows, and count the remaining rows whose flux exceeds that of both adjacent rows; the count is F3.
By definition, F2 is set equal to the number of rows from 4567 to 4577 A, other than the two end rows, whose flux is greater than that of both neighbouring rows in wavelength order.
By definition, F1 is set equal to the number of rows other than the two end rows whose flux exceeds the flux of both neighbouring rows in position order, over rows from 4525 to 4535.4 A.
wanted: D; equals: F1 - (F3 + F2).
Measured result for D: -4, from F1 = 2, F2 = 4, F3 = 2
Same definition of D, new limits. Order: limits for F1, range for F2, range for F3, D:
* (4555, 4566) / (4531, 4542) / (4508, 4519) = -2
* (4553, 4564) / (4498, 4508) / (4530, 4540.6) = -2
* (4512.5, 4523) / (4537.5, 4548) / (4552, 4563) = -3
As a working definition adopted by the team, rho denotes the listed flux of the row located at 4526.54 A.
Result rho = 9.861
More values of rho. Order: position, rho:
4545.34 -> 9.359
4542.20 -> 10.53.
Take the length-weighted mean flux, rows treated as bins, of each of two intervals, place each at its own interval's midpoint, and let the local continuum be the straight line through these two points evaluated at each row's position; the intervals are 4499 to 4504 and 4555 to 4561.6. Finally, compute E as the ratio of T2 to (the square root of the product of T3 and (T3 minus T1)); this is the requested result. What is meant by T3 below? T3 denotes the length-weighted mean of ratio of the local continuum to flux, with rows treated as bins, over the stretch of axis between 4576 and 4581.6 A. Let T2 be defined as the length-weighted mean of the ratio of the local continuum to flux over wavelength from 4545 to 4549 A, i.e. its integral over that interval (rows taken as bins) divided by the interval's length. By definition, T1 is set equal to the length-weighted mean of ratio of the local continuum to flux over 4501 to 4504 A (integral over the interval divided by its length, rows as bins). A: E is 5.4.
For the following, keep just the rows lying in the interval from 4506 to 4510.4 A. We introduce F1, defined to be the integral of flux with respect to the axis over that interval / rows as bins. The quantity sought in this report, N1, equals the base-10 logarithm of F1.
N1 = 1.68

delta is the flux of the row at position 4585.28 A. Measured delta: 10.47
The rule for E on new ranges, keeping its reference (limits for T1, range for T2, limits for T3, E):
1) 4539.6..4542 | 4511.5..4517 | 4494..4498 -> 17.3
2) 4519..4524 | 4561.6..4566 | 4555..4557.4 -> 3.9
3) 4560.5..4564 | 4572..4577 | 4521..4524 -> 3.7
